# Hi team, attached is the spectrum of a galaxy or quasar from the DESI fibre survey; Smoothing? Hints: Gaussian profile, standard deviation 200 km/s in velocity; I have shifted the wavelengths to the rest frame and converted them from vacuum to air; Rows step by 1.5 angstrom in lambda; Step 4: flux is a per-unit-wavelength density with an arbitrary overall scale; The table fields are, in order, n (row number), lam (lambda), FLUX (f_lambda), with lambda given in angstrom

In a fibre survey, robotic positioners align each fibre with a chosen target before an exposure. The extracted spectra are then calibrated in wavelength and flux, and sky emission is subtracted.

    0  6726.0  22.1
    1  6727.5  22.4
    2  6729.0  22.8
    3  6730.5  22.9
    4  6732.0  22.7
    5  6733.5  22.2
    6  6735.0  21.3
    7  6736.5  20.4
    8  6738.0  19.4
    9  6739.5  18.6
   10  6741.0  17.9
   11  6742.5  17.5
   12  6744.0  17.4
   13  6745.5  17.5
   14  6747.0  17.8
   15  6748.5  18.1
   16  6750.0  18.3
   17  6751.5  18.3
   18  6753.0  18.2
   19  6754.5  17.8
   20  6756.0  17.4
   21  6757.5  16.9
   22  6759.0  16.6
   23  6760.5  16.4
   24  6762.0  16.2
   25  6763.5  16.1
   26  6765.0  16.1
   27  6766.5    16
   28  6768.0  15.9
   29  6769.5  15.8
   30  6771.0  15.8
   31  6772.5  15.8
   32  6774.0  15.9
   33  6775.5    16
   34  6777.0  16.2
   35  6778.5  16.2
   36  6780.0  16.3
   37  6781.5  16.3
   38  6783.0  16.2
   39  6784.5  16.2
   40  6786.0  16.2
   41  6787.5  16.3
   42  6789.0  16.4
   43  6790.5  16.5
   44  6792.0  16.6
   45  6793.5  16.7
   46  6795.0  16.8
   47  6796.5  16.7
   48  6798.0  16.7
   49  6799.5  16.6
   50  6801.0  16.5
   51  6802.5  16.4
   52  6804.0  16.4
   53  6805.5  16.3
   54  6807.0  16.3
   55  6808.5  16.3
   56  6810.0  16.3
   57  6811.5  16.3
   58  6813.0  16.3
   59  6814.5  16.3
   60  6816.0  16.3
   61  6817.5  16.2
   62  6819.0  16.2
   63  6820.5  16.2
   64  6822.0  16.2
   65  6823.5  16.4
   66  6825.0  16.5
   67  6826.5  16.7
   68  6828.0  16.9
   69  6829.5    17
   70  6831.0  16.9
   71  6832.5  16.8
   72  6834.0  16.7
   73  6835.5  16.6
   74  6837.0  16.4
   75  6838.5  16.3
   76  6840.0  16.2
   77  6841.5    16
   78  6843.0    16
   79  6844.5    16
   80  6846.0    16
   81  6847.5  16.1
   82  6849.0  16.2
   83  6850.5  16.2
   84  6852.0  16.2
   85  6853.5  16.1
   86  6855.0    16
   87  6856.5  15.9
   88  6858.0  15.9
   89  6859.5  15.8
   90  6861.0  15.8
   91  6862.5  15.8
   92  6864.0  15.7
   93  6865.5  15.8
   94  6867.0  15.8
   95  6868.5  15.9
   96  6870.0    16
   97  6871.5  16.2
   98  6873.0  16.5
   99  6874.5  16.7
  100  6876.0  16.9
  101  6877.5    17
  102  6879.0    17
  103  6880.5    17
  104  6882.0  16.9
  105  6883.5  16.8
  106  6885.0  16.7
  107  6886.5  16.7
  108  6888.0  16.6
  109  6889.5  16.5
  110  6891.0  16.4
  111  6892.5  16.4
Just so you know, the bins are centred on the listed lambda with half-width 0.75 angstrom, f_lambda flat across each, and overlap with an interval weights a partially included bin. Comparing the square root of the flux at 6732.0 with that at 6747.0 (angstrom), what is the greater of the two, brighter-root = 4.76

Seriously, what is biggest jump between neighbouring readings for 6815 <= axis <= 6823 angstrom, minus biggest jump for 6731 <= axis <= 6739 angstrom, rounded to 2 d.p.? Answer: -0.90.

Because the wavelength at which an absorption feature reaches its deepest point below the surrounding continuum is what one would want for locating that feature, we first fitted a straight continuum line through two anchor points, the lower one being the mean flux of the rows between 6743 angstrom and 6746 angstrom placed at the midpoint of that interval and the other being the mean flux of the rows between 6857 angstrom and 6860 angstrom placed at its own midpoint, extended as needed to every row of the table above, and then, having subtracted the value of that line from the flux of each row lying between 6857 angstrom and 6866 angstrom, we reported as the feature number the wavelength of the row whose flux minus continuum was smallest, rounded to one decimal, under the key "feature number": 6864.0 angstrom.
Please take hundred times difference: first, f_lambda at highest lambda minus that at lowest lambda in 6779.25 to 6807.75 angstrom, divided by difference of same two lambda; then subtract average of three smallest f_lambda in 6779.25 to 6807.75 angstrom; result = -1620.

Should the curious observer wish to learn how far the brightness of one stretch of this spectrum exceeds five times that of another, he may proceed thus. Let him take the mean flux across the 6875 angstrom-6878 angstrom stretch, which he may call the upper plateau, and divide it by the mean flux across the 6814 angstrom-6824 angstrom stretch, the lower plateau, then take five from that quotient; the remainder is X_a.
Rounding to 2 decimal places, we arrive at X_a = -3.96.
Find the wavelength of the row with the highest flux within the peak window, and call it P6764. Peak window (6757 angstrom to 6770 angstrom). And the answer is 6757.5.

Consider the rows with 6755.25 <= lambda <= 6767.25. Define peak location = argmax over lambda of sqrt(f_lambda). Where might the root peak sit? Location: 6756.0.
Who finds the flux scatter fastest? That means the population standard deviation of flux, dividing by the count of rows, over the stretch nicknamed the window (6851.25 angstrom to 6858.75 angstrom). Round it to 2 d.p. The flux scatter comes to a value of 0.12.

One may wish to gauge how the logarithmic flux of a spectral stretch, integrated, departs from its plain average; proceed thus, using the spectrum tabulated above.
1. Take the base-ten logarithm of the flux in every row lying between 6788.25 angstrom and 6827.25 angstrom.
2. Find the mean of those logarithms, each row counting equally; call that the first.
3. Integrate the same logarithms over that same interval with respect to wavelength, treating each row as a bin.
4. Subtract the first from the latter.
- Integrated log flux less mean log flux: 46.19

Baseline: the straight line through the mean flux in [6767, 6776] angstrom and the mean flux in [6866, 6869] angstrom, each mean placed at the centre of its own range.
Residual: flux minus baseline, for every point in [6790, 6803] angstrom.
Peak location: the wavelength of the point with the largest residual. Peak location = 6795.0 angstrom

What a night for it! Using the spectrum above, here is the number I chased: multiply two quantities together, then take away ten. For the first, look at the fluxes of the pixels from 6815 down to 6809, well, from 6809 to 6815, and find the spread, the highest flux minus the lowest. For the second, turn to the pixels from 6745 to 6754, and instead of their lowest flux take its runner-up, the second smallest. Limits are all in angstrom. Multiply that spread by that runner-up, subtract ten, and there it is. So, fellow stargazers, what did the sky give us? -10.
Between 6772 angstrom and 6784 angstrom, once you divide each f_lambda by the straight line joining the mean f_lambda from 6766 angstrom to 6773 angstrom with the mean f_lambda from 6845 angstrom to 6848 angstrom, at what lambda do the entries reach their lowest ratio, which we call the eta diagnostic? 6772.5 angstrom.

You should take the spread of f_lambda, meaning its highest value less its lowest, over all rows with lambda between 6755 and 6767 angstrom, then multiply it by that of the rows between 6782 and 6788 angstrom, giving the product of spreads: 0.14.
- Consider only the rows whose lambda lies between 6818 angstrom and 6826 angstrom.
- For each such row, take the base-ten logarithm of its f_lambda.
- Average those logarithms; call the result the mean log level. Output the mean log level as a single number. 1.212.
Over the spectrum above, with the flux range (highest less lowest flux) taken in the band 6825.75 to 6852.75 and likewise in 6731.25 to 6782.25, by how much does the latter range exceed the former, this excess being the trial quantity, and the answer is 5.9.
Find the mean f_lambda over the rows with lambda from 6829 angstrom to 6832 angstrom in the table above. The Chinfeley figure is 16.9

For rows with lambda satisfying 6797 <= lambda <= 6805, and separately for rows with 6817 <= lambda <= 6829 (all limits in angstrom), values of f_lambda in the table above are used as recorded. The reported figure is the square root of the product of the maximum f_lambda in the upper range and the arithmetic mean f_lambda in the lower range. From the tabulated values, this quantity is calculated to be 16.7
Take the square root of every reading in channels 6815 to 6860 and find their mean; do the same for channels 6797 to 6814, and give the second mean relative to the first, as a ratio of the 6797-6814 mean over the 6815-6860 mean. 1.00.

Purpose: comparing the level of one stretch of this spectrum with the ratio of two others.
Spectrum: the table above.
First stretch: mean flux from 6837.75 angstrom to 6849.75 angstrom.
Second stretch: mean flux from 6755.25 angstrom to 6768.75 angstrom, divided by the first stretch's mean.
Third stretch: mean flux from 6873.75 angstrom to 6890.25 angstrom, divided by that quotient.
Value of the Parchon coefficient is 16.5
